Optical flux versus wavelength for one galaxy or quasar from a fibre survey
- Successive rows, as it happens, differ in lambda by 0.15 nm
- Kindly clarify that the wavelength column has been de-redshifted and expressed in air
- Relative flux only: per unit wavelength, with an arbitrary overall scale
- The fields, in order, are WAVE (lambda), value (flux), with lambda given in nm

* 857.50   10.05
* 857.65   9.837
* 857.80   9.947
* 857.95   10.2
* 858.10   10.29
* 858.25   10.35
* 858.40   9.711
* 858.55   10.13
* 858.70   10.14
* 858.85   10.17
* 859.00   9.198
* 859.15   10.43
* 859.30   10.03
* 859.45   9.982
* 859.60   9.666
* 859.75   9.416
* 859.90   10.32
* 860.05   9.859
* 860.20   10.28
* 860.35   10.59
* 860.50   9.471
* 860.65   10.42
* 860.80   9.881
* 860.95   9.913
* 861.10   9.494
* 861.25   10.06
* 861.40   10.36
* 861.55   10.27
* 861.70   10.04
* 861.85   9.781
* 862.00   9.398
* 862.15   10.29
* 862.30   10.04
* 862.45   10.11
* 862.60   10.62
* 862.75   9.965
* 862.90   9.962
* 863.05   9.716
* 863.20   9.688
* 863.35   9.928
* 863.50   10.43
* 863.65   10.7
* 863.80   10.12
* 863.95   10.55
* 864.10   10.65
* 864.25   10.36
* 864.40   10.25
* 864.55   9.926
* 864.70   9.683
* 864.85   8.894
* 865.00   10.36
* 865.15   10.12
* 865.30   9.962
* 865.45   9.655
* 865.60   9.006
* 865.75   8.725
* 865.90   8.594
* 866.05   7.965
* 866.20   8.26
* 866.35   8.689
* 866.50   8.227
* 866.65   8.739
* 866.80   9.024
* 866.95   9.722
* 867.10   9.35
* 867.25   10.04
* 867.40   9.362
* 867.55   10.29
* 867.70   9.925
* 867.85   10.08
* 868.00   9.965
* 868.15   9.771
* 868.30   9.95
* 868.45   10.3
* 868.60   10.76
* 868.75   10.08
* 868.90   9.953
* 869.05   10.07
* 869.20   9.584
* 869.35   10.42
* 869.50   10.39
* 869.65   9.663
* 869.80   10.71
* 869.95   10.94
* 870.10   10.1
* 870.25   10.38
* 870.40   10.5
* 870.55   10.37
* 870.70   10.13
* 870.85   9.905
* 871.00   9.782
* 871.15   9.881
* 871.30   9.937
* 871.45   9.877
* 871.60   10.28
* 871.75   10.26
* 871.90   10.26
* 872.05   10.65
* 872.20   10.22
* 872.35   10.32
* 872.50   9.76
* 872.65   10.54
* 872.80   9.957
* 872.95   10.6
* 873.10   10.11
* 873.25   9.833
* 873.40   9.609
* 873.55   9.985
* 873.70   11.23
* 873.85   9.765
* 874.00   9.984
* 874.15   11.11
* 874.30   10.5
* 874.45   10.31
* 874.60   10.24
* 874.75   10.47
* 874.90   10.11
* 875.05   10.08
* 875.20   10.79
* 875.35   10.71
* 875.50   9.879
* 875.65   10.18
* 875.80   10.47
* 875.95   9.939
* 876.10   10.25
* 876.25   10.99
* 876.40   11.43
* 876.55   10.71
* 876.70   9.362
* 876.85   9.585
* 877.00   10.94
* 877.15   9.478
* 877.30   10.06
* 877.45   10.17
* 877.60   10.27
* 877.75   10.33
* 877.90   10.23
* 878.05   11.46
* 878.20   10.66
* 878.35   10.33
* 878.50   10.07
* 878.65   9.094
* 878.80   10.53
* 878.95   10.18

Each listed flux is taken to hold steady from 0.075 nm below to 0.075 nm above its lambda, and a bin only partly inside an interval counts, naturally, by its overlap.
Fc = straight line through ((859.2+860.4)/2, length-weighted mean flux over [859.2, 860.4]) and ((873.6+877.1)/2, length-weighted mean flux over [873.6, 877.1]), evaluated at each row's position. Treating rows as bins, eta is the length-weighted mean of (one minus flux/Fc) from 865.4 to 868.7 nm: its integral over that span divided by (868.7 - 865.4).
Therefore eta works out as 0.079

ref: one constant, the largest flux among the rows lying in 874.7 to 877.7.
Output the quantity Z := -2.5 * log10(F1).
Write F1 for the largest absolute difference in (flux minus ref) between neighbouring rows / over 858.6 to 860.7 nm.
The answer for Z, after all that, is -0.2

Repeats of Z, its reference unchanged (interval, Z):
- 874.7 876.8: -0.3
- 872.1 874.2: -0.4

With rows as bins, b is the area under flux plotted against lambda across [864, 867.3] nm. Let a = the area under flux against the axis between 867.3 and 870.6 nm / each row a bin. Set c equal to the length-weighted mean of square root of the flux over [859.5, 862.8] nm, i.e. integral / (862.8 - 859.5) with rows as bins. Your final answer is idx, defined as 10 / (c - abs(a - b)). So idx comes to 17.2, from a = 33.5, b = 30.9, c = 3.16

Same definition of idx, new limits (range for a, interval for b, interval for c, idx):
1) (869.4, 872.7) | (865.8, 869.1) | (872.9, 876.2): 12.3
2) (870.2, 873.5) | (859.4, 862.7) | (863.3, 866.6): 3.7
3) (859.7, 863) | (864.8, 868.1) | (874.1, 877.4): 11.2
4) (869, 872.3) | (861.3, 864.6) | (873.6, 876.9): 3.3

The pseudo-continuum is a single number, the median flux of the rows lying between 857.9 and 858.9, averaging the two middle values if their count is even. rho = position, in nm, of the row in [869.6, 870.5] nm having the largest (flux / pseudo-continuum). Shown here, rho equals 869.95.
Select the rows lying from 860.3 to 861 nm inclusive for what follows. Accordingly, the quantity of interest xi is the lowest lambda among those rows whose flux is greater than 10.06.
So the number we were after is 860.35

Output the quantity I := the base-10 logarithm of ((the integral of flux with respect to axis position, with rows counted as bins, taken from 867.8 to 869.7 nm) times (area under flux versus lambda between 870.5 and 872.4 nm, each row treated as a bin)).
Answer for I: 2.57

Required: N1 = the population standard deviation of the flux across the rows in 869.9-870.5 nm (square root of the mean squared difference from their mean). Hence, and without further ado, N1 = 0.30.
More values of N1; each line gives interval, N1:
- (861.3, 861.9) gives 0.22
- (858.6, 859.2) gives 0.47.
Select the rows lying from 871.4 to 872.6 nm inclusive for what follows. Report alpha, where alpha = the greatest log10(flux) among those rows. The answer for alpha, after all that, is 1.03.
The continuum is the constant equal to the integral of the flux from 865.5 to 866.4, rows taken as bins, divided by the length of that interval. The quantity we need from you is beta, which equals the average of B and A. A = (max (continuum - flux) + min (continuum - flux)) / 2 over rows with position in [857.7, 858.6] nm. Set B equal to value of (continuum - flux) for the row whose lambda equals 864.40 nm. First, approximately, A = -1.46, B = -1.68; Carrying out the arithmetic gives -1.57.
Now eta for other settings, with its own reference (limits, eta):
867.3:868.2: 0.029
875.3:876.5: -0.008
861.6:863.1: 0.007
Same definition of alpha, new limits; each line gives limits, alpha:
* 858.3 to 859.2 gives 1.02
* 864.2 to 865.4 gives 1.02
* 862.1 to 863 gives 1.03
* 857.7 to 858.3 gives 1.01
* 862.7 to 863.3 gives 1.00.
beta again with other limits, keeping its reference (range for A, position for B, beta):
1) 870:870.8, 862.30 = -1.60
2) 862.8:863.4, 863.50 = -1.56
